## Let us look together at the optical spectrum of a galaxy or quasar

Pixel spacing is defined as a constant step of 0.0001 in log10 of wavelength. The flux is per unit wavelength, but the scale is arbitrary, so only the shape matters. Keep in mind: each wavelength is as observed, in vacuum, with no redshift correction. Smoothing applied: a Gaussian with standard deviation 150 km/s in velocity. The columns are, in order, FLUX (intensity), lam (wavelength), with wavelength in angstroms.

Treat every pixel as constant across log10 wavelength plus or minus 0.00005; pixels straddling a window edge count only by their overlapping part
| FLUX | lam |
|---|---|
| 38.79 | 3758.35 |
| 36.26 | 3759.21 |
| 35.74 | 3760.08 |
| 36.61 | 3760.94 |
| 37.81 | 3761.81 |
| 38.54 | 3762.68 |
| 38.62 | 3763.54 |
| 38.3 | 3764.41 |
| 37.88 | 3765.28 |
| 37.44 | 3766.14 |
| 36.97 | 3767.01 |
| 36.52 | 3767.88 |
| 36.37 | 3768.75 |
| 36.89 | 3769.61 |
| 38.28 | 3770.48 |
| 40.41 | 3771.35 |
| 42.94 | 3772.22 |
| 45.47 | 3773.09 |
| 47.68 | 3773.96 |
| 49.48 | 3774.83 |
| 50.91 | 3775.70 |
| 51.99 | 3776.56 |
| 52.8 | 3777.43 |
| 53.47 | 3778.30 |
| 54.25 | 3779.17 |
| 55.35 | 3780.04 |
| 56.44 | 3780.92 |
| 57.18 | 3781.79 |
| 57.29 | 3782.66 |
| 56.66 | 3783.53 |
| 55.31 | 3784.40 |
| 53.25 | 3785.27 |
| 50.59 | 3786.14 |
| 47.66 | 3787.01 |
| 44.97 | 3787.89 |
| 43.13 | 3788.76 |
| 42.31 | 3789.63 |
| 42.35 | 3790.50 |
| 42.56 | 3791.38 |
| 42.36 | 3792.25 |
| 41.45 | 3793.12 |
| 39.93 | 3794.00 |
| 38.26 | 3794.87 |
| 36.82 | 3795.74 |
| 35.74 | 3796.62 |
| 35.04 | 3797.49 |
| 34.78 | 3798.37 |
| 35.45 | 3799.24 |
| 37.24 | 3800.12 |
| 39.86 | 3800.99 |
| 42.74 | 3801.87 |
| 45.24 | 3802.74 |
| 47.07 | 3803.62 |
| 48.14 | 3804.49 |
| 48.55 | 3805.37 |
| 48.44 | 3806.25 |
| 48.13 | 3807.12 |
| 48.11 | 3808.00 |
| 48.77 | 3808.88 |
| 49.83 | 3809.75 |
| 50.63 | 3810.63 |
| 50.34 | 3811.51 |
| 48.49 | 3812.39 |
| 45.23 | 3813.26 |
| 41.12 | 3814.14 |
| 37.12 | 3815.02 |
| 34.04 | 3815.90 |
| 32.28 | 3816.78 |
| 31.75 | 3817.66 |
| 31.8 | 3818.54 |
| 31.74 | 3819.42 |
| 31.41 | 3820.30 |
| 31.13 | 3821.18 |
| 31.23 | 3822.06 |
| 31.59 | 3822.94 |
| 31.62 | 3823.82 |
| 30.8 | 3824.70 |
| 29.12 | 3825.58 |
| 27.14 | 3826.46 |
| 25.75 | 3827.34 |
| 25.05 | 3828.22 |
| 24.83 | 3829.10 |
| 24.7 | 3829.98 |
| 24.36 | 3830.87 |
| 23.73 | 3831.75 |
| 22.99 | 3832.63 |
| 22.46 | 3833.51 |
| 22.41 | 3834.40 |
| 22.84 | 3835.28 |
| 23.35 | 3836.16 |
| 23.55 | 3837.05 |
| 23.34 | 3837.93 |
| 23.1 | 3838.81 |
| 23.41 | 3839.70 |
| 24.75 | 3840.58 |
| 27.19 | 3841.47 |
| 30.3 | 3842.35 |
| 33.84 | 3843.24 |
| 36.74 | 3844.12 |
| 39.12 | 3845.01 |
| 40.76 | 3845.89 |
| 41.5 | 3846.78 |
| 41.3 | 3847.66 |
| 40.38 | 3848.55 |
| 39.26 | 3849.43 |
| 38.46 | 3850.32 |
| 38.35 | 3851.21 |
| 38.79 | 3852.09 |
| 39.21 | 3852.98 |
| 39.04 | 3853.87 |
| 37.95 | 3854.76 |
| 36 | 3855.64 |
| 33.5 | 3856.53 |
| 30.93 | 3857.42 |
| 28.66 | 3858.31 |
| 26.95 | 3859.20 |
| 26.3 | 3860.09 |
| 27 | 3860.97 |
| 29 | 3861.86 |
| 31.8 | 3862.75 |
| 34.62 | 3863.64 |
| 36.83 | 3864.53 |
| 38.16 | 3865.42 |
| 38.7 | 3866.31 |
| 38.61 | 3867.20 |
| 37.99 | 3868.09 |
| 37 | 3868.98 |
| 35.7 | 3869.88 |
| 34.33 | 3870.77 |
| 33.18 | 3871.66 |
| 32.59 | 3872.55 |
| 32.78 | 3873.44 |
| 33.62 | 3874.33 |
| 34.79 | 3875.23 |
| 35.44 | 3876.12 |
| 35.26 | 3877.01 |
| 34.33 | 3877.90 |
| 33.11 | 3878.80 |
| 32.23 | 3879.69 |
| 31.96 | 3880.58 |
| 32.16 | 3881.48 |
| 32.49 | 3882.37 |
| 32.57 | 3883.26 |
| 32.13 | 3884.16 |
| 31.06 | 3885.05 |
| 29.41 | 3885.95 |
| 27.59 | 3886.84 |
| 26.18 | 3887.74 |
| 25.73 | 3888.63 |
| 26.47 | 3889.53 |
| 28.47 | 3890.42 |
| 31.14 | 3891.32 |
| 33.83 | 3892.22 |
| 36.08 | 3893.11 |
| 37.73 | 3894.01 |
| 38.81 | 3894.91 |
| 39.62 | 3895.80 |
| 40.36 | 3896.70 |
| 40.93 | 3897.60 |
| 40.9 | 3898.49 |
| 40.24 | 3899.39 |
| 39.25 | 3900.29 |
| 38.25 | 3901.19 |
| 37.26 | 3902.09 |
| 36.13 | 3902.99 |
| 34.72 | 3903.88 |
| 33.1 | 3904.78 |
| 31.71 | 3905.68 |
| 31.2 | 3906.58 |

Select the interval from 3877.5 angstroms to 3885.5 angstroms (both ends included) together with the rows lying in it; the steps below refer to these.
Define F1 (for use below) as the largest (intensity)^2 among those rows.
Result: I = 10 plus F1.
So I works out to 1189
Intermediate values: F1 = 1179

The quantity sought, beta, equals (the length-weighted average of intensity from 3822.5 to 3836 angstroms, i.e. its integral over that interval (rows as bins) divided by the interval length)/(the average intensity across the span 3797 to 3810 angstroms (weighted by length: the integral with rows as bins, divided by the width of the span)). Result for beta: 0.59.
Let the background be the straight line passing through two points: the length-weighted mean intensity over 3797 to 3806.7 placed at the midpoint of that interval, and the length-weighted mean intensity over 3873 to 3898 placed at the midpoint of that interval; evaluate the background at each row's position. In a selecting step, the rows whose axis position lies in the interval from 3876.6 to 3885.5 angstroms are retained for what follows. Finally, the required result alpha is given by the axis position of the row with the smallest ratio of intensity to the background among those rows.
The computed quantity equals 3885.05 angstroms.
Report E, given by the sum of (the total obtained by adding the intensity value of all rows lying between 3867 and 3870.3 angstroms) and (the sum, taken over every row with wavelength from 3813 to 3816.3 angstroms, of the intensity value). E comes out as 307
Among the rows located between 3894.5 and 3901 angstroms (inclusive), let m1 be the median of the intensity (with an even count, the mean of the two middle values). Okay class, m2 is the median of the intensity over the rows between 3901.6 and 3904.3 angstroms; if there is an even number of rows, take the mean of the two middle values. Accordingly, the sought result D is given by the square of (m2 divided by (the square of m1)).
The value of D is 0.0005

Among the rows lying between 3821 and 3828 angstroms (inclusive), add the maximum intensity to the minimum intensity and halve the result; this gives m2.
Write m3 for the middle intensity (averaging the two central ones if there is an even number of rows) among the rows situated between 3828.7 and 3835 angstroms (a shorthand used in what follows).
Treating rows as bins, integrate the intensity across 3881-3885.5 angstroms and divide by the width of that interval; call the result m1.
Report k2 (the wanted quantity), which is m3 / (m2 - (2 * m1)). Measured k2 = -0.67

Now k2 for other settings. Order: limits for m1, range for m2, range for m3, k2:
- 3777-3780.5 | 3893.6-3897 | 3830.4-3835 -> -0.33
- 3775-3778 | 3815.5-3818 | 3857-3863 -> -0.40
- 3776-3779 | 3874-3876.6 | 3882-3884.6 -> -0.46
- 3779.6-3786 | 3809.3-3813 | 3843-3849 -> -0.65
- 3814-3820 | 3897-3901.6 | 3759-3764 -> -1.33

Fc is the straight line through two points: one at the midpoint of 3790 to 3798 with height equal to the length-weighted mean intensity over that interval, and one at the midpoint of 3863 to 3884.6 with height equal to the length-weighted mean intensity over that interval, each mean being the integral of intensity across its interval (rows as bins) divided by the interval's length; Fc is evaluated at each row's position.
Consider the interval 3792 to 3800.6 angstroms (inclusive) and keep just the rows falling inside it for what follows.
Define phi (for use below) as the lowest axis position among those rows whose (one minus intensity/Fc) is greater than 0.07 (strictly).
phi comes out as 3796.62 angstroms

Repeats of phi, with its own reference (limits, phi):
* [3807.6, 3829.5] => 3815.90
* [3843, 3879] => 3843.24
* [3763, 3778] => 3765.28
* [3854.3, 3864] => 3857.42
